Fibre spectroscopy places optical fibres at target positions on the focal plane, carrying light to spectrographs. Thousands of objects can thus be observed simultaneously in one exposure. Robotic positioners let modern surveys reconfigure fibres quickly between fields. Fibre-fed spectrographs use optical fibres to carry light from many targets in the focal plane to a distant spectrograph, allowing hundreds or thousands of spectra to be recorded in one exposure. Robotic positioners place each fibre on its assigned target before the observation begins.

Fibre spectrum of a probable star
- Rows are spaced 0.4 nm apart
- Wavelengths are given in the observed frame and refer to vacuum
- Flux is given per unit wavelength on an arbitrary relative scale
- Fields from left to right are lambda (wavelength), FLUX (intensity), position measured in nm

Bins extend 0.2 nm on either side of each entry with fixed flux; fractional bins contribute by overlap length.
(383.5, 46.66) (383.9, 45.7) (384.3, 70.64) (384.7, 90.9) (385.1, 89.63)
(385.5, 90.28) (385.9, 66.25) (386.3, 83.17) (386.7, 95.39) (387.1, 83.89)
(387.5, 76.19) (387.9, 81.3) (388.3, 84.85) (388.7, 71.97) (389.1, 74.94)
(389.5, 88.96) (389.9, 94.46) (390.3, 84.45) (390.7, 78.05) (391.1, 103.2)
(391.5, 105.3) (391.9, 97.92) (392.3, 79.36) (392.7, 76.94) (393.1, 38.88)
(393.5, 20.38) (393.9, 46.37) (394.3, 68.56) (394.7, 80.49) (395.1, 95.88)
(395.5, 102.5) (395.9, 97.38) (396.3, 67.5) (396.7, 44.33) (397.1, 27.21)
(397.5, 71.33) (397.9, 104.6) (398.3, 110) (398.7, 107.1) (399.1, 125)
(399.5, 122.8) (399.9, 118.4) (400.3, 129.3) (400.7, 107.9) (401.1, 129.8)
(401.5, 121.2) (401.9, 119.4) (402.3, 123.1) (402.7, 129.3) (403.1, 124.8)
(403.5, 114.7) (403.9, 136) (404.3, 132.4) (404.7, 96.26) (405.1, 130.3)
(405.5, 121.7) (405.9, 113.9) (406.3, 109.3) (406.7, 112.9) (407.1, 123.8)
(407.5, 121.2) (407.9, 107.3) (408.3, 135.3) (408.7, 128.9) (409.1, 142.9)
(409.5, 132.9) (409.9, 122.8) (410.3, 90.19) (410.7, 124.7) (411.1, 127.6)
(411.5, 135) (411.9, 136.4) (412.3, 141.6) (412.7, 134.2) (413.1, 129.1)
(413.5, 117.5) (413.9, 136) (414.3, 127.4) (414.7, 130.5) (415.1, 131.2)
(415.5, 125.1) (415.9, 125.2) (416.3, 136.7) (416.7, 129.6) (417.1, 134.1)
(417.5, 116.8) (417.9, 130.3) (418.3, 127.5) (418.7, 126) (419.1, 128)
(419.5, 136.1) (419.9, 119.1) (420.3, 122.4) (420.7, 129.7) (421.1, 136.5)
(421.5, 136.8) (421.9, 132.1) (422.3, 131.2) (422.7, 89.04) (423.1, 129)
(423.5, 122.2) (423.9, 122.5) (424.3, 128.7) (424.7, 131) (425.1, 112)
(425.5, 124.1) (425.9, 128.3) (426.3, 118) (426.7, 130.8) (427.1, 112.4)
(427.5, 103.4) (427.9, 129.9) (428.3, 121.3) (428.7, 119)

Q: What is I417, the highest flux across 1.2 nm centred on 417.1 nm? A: 134.1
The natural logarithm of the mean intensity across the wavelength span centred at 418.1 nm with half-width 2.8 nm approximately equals 4.85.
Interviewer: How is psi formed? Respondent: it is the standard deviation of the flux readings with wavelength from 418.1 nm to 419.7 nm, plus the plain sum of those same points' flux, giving 522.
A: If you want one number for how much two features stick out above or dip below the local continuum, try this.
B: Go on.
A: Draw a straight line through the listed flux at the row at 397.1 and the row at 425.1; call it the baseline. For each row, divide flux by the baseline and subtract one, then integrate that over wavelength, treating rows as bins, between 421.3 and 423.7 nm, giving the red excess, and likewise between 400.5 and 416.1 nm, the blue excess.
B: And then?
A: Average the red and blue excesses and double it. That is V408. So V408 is 18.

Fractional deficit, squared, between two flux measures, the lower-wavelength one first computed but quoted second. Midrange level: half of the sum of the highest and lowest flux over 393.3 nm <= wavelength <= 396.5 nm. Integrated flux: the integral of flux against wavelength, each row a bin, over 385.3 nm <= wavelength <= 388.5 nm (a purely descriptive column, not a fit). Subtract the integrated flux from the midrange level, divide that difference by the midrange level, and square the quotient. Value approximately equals 10.9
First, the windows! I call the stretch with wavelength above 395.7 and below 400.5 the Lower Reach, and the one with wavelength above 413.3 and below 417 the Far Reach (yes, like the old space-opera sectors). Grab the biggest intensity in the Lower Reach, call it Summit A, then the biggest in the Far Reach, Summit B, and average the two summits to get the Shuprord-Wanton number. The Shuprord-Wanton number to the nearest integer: 133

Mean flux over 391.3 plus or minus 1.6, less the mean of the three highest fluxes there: -12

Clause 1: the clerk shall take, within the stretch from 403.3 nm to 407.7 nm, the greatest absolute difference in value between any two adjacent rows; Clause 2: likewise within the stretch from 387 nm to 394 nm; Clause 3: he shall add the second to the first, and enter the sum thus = 74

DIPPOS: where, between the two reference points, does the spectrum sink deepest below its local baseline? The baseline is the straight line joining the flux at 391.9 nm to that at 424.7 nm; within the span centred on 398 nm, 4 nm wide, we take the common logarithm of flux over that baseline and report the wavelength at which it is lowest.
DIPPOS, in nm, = 397.1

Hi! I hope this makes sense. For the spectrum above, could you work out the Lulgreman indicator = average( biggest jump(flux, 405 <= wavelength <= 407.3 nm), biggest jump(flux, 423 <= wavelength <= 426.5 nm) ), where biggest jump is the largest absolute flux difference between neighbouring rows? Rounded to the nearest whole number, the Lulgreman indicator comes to 15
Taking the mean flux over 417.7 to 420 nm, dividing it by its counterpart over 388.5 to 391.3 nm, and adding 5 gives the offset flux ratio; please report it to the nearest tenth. 6.5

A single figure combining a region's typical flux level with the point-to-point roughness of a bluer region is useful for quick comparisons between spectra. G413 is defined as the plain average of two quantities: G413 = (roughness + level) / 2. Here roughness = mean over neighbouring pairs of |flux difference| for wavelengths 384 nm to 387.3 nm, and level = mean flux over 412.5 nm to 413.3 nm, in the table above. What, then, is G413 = 72.0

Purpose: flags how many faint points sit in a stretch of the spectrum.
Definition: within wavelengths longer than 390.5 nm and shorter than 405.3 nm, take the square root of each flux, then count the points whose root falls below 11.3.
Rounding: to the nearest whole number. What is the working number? 31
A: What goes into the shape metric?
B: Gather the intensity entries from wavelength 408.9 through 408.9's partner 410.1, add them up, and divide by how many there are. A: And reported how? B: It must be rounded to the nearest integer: 133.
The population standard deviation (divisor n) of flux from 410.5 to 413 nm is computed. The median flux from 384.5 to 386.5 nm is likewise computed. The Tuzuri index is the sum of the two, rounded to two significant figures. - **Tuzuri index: 95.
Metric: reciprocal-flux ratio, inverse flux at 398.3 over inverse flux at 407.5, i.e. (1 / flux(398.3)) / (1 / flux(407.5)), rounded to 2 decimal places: 1.10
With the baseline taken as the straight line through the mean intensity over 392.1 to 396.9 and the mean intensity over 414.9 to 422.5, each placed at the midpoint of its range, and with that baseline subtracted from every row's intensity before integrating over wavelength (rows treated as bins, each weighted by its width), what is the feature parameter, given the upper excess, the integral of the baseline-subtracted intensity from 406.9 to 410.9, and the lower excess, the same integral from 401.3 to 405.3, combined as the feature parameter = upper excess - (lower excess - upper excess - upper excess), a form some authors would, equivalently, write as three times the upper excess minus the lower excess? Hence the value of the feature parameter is 93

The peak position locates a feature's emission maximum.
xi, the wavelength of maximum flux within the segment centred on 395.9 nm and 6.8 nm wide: 399.1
